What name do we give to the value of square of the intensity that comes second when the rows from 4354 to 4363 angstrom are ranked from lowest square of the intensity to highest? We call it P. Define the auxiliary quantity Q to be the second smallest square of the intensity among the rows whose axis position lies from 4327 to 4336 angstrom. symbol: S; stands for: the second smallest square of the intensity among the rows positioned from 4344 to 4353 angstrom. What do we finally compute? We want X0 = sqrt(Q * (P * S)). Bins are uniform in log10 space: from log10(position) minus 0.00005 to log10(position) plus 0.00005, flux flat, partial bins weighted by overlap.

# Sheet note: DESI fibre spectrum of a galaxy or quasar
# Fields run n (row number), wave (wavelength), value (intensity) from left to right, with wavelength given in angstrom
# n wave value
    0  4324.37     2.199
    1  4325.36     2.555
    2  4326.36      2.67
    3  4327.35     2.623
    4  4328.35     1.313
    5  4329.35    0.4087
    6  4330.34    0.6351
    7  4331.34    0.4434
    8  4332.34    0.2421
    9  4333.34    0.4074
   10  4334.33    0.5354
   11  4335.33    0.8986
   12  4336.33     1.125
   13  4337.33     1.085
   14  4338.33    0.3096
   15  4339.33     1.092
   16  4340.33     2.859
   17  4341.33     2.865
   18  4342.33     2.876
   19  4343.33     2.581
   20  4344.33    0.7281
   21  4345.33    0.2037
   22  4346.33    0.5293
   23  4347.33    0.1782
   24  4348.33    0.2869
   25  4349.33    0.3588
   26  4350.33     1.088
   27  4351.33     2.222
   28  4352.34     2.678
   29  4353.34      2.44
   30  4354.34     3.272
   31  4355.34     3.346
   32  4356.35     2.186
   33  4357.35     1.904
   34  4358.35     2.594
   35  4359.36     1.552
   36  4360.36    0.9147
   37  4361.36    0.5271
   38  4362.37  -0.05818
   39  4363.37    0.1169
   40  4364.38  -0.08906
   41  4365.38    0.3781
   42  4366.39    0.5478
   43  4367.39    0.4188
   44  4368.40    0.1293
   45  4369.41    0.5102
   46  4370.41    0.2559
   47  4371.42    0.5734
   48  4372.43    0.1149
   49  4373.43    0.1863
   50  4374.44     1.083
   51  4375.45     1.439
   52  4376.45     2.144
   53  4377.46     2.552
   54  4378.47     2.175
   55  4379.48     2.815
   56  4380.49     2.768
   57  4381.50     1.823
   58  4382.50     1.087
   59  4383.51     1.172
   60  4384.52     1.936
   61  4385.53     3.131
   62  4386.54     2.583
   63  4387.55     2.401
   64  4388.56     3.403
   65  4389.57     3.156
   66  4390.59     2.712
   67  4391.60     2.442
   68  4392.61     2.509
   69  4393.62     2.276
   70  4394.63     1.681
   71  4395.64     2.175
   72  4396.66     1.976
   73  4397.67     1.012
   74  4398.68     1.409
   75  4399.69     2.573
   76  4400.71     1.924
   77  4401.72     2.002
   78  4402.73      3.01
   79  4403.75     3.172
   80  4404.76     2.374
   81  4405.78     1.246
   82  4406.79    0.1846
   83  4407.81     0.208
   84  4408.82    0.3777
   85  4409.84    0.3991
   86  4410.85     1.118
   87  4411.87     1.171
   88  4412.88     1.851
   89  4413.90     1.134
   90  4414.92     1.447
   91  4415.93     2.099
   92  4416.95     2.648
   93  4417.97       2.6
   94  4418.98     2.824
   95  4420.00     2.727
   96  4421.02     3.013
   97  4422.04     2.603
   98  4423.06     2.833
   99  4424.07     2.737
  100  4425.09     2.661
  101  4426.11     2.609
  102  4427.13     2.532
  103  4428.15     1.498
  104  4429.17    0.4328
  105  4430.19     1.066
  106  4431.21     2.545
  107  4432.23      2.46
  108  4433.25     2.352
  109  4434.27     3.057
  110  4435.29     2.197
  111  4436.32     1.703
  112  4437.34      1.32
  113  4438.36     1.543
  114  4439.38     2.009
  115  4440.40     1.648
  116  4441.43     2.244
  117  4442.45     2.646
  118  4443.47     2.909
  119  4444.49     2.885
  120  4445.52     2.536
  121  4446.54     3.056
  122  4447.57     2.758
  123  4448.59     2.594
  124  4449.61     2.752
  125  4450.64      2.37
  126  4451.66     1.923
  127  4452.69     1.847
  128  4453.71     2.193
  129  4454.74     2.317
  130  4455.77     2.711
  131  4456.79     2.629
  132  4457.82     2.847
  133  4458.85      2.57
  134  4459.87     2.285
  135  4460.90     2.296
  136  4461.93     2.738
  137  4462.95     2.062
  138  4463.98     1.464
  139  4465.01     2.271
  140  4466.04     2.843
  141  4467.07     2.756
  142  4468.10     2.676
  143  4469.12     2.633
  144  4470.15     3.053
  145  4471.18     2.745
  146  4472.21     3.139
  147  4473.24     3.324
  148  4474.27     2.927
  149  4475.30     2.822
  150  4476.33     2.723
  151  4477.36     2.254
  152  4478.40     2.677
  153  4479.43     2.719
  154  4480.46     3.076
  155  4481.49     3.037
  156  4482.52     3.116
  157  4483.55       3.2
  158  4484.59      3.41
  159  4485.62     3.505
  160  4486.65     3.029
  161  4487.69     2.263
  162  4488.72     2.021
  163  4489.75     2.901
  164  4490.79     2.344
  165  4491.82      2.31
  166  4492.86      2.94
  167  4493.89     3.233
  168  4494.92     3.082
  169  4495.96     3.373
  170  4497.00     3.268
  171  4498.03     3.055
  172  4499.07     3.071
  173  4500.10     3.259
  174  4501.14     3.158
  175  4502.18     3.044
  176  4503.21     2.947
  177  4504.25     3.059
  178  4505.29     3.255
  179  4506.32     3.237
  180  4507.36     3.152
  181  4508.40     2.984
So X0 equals 0.0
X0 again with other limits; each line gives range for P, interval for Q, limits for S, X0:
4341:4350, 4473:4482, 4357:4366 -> 0.0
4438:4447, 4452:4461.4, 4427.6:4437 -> 3.9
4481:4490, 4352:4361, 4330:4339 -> 1.1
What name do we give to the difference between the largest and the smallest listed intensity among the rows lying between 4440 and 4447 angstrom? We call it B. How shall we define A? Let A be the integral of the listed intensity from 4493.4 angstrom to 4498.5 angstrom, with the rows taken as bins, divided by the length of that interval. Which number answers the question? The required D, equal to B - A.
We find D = -1.8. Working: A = 3.2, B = 1.4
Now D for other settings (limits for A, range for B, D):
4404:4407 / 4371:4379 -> 0.9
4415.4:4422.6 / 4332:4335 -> -2.3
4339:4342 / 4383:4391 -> -0.1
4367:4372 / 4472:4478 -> 0.7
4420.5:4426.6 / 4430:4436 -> -0.8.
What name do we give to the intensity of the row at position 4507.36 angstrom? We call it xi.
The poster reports 3.152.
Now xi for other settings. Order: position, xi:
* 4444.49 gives 2.885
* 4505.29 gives 3.255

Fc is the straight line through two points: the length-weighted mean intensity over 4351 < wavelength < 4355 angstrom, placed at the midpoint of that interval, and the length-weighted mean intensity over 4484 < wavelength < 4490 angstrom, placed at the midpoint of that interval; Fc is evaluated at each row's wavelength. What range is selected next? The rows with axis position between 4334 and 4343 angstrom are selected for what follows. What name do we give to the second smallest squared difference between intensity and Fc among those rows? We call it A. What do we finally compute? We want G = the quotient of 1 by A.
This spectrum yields 31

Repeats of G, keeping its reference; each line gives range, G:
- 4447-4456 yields 277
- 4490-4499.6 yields 29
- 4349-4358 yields 15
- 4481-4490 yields 33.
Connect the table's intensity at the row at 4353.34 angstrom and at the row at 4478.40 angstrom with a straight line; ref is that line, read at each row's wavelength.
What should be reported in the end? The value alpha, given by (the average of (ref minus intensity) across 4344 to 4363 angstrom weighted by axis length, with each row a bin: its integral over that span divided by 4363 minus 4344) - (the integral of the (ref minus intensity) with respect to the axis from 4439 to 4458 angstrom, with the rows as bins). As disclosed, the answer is -2.0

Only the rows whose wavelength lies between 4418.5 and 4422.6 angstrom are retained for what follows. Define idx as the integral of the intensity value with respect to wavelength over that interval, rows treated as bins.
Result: 11.4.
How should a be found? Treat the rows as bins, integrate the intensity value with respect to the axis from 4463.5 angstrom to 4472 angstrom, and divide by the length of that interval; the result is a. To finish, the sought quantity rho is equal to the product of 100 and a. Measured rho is 258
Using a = 2.6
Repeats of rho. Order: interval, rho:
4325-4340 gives 110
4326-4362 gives 143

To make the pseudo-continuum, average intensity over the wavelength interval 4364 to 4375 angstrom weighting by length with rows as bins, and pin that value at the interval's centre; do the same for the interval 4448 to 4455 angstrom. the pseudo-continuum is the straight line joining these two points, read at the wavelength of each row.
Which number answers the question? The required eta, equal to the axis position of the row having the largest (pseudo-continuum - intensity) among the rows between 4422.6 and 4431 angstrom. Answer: 4429.17 angstrom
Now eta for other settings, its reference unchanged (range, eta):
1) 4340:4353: 4347.33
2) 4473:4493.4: 4488.72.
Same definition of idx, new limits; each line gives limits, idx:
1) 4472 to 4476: 12.1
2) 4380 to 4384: 6.9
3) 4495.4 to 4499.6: 13.4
